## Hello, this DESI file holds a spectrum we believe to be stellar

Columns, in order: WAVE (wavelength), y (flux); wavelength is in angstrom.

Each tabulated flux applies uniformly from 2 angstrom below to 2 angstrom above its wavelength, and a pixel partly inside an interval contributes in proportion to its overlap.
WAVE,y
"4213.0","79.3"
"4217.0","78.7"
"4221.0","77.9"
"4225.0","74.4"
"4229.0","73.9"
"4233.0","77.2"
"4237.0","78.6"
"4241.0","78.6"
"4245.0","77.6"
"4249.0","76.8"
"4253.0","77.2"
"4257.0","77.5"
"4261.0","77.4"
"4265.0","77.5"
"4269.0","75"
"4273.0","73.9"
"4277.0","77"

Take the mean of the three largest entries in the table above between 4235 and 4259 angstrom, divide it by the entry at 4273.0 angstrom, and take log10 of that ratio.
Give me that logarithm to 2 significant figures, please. 0.025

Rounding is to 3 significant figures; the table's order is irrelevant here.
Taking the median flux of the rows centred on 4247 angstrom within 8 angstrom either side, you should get 77.4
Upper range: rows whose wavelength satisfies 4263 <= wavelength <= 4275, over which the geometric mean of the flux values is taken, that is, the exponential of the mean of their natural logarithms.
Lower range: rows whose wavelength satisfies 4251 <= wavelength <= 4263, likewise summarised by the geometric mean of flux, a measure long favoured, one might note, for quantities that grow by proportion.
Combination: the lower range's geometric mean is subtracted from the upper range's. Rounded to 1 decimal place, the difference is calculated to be -1.9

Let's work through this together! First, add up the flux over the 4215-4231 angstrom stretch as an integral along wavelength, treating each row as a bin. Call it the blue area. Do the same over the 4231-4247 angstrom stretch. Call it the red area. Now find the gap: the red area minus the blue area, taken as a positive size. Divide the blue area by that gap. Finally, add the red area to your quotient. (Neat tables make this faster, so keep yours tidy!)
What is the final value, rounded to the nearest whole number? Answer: 1291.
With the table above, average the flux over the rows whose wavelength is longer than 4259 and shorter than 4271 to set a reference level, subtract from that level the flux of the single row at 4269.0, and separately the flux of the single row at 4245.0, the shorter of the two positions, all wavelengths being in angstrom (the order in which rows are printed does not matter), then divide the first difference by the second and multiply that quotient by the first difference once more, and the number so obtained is -2.8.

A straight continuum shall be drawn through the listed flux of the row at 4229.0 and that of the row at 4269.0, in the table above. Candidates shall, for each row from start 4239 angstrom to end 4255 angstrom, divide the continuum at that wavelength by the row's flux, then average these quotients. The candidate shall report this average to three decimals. 0.959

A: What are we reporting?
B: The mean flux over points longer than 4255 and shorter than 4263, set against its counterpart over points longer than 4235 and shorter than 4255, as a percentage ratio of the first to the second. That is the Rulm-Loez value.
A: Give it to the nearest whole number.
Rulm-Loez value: 100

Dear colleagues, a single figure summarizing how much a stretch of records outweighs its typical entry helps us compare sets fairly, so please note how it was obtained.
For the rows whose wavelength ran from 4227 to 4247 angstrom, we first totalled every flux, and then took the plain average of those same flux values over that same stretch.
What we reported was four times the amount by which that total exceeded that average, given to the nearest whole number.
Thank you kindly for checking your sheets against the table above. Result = 1235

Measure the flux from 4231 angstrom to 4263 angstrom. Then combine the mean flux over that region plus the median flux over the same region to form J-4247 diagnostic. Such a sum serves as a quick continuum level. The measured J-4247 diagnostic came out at 155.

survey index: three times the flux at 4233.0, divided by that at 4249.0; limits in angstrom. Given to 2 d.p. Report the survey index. 3.02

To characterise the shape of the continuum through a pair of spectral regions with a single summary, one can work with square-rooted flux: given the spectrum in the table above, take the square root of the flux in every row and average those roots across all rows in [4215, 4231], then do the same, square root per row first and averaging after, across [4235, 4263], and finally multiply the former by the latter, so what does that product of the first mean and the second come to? 76.94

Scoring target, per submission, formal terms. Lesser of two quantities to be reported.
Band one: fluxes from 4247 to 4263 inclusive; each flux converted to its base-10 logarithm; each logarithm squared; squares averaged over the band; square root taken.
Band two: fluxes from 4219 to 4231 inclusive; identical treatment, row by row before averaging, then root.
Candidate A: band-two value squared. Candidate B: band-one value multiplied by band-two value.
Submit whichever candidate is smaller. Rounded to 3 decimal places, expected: 3.524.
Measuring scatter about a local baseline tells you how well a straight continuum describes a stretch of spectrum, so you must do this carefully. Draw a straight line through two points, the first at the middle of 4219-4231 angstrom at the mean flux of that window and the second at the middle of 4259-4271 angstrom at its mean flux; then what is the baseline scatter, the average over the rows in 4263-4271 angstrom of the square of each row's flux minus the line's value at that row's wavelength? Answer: 1.9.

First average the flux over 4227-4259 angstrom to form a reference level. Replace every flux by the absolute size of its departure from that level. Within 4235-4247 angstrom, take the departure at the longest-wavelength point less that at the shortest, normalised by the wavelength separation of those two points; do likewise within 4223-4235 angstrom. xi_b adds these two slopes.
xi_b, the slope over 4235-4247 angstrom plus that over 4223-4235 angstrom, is -0.47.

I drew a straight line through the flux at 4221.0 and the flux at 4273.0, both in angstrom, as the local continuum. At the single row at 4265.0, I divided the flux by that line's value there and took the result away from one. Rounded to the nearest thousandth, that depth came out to -0.040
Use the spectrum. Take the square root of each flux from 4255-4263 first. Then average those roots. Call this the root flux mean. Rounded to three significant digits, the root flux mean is 8.80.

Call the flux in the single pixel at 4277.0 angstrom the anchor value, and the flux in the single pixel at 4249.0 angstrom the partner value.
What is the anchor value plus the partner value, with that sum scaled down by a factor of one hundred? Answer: 1.538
